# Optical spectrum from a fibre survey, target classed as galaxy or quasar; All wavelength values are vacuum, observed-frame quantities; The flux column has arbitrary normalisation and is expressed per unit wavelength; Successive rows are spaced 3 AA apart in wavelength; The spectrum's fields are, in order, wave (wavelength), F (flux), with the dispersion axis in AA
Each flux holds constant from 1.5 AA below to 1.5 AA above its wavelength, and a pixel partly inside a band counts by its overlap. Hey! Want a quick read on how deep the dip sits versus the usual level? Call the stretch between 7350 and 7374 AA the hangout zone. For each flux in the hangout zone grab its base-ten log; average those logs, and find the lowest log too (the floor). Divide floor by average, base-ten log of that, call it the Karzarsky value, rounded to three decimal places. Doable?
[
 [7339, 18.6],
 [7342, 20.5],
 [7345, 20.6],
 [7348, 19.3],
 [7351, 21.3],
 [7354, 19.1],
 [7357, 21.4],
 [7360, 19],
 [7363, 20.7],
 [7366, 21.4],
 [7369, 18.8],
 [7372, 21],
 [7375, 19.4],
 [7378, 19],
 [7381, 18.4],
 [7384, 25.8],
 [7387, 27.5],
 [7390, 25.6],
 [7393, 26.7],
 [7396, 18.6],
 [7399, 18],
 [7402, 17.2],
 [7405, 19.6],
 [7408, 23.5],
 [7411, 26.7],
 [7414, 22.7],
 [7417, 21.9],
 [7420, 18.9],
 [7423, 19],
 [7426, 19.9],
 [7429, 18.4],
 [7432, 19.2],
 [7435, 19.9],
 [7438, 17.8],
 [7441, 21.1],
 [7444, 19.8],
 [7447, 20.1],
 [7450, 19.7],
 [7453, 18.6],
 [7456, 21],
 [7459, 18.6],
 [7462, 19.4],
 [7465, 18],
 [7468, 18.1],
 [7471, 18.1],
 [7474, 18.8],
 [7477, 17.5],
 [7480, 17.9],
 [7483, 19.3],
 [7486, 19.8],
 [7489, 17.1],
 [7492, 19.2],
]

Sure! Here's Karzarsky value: -0.011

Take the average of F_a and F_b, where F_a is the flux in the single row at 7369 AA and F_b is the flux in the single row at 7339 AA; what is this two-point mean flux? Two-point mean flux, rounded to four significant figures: 18.70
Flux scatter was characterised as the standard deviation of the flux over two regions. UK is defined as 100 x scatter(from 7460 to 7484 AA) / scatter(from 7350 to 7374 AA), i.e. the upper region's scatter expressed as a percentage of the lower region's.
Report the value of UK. 60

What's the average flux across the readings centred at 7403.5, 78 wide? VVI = 21.0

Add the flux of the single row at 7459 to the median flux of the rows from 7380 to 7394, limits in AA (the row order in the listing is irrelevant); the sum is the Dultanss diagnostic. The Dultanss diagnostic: 44.4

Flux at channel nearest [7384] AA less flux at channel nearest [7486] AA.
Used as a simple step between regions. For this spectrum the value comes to 6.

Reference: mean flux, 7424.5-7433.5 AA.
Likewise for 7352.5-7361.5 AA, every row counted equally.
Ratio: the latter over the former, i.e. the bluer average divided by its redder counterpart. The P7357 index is 1.03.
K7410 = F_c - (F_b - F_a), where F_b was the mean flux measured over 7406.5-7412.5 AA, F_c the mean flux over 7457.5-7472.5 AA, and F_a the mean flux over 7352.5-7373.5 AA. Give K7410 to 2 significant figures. 14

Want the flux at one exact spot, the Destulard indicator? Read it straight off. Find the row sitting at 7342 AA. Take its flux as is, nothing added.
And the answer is 20.5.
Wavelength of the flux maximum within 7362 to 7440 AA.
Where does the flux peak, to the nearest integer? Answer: 7387 AA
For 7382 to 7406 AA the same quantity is 7387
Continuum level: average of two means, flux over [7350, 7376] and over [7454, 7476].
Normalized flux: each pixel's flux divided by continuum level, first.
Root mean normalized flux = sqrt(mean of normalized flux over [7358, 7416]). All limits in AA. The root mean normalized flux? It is 1.05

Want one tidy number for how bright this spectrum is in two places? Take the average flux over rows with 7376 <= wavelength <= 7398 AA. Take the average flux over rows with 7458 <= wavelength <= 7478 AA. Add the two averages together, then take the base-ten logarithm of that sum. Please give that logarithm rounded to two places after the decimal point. 1.62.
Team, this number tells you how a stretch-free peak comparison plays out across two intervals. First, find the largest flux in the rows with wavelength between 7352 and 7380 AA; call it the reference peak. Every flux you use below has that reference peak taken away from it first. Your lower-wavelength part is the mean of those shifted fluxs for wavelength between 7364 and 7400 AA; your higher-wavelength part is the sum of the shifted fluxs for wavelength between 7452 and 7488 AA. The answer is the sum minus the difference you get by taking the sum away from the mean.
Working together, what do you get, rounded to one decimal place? -63.7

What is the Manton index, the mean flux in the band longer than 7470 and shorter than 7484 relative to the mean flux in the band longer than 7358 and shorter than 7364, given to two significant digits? 0.92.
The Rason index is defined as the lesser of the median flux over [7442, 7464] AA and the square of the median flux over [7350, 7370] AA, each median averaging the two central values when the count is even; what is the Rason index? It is 19.7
